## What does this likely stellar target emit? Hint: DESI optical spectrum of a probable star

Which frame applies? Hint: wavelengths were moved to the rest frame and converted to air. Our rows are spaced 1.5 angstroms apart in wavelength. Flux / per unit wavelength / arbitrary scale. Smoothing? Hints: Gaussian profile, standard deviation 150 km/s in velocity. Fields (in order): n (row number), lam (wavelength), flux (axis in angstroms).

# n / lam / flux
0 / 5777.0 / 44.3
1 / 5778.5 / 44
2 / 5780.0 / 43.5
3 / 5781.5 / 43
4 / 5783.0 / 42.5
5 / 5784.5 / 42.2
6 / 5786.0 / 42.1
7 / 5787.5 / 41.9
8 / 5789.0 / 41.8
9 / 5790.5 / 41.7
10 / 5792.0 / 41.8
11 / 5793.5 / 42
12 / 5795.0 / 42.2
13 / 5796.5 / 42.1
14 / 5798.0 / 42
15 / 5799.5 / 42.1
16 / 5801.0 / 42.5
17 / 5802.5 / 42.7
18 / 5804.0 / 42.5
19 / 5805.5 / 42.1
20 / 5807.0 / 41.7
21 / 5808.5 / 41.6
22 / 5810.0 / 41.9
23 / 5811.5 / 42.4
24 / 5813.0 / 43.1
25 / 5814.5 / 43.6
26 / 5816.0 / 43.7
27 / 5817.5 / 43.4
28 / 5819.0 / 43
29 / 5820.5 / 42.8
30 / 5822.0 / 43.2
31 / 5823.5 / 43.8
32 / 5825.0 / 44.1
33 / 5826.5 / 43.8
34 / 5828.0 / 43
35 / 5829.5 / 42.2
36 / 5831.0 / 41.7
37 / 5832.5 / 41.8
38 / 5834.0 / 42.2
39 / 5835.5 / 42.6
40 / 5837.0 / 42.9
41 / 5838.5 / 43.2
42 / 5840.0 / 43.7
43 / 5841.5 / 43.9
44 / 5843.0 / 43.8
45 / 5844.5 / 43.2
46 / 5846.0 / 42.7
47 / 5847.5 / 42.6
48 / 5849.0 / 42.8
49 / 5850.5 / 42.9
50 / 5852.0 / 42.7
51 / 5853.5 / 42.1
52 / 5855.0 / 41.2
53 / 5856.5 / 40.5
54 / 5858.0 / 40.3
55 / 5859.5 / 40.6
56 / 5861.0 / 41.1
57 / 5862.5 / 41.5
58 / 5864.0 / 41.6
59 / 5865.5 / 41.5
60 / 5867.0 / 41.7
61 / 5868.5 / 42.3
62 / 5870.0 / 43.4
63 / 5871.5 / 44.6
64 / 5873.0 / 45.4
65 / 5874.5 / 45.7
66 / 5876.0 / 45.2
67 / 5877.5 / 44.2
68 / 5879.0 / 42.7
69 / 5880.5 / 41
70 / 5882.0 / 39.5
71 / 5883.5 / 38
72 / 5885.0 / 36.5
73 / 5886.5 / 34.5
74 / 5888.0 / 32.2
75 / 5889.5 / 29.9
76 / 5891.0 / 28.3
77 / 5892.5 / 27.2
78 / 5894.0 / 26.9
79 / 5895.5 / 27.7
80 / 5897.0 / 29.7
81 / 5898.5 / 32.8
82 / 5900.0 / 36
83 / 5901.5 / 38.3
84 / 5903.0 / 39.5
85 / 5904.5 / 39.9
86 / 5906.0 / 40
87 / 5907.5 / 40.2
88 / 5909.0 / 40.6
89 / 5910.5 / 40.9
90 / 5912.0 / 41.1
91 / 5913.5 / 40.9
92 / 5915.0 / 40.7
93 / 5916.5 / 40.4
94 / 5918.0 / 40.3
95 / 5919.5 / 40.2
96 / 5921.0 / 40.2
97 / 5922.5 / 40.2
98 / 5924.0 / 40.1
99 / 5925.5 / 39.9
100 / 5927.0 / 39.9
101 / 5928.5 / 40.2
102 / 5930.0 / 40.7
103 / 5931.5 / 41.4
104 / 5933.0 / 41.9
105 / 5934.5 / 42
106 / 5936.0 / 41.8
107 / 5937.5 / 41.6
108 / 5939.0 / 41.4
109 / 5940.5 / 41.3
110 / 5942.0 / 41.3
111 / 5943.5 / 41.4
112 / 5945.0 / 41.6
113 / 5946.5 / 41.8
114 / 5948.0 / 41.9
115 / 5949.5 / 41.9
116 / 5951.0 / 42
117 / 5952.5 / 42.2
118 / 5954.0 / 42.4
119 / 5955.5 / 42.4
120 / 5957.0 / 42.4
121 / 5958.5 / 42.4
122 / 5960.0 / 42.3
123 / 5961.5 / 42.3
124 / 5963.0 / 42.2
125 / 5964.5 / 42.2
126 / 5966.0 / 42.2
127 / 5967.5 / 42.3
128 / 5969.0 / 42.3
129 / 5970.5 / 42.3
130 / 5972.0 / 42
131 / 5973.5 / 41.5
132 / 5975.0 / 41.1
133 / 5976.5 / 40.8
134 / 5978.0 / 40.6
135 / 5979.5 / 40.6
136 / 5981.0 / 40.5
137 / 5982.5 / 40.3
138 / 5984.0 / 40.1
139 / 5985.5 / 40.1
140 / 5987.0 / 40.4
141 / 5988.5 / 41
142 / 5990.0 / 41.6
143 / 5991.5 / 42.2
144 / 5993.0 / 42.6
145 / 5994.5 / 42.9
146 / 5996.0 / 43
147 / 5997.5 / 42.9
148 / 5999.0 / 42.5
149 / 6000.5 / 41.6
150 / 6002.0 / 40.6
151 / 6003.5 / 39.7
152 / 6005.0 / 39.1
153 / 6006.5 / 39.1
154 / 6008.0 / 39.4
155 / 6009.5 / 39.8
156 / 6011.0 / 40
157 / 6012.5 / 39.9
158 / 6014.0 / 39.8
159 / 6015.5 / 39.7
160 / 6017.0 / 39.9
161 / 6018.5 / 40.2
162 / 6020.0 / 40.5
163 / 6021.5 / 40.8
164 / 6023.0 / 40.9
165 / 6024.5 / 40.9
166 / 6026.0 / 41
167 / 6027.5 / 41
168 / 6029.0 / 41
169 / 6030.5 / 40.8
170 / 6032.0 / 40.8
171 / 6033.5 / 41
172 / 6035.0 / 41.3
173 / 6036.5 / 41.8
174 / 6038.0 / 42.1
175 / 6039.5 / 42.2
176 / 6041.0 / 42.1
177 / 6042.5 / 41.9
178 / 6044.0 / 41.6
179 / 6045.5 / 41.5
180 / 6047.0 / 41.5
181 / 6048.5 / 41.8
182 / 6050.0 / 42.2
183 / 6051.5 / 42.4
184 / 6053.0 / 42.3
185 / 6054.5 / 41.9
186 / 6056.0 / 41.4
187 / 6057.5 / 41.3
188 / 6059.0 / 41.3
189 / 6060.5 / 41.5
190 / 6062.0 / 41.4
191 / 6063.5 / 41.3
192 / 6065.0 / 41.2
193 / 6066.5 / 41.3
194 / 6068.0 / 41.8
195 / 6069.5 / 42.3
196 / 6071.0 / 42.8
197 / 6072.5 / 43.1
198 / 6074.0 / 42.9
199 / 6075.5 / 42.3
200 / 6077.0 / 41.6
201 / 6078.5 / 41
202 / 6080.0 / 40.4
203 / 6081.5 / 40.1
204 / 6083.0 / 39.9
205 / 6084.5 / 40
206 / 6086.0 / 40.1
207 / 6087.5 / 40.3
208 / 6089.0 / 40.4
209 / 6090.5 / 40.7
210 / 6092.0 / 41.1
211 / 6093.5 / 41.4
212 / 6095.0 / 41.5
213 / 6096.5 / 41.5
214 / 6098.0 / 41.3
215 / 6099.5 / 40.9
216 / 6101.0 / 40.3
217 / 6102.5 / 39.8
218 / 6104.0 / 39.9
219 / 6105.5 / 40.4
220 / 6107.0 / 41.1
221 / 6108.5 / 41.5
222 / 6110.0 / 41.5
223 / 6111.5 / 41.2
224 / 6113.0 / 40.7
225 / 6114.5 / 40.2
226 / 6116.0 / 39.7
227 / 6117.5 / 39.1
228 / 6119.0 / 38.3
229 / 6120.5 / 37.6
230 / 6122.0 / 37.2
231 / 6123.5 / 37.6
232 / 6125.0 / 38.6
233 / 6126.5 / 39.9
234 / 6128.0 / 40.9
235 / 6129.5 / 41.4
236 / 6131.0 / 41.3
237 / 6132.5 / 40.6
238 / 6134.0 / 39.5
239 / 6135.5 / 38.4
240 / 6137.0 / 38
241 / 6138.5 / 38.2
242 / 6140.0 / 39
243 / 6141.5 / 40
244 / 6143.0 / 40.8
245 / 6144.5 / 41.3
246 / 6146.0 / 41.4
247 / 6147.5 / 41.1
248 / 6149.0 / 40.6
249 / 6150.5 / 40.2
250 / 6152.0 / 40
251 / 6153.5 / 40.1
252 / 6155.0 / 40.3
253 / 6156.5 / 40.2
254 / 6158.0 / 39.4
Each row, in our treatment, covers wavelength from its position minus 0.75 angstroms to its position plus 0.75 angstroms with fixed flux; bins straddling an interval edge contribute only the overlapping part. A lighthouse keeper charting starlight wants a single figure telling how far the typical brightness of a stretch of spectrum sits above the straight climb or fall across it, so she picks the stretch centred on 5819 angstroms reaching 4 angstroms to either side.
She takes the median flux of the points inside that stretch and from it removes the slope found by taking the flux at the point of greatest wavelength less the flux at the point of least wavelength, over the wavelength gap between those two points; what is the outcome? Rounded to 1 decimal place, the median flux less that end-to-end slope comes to 43.3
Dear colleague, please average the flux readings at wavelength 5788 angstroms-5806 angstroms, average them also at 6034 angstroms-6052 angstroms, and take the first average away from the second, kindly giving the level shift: -0.3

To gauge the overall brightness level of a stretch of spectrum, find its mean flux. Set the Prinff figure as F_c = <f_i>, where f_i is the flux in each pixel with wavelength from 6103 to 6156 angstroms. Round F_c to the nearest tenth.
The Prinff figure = 39.9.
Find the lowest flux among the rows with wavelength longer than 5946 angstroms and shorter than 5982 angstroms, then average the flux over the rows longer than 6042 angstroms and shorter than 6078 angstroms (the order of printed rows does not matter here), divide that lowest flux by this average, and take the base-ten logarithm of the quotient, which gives -0.01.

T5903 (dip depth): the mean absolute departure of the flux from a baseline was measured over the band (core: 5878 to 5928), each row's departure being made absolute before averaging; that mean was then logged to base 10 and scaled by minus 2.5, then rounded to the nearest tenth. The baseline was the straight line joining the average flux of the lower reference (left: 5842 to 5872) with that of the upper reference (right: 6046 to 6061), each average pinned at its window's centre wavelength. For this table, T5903 -1.7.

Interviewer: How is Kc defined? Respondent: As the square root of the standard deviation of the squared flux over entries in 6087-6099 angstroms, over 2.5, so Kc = 2.5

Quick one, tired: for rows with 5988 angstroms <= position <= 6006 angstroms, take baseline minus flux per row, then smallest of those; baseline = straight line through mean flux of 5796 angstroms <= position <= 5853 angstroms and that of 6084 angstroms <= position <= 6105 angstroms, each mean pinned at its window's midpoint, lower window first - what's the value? -1.6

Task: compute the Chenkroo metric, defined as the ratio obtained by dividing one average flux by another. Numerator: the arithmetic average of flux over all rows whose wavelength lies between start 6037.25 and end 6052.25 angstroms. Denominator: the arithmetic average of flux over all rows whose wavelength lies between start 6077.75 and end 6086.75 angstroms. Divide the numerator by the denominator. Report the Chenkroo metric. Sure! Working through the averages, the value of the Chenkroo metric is 1.04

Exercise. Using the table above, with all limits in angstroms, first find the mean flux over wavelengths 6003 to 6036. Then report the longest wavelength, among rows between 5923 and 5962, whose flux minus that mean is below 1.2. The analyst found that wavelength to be 5943.5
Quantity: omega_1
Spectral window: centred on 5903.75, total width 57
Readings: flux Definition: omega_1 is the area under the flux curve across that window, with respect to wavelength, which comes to 2157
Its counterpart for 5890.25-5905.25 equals 489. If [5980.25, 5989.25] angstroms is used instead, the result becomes 364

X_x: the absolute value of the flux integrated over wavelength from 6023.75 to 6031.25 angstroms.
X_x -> 307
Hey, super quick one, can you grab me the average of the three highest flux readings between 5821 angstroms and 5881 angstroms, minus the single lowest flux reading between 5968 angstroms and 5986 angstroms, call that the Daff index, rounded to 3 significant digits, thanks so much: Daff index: 5.33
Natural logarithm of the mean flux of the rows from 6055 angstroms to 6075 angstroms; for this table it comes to 3.73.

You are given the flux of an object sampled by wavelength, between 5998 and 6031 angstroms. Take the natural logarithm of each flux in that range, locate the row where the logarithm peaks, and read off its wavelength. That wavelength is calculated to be 5999.0 angstroms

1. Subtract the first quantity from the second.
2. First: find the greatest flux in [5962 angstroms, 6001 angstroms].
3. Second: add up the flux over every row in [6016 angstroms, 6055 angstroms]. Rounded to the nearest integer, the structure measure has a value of 1032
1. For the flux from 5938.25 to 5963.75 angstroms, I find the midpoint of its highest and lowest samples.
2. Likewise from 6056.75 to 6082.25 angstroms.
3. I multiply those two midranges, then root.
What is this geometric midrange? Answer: 41.7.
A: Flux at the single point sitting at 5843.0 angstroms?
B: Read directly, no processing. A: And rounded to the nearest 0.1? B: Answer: 43.8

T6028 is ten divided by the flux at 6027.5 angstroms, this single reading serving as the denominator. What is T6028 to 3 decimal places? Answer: 0.244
